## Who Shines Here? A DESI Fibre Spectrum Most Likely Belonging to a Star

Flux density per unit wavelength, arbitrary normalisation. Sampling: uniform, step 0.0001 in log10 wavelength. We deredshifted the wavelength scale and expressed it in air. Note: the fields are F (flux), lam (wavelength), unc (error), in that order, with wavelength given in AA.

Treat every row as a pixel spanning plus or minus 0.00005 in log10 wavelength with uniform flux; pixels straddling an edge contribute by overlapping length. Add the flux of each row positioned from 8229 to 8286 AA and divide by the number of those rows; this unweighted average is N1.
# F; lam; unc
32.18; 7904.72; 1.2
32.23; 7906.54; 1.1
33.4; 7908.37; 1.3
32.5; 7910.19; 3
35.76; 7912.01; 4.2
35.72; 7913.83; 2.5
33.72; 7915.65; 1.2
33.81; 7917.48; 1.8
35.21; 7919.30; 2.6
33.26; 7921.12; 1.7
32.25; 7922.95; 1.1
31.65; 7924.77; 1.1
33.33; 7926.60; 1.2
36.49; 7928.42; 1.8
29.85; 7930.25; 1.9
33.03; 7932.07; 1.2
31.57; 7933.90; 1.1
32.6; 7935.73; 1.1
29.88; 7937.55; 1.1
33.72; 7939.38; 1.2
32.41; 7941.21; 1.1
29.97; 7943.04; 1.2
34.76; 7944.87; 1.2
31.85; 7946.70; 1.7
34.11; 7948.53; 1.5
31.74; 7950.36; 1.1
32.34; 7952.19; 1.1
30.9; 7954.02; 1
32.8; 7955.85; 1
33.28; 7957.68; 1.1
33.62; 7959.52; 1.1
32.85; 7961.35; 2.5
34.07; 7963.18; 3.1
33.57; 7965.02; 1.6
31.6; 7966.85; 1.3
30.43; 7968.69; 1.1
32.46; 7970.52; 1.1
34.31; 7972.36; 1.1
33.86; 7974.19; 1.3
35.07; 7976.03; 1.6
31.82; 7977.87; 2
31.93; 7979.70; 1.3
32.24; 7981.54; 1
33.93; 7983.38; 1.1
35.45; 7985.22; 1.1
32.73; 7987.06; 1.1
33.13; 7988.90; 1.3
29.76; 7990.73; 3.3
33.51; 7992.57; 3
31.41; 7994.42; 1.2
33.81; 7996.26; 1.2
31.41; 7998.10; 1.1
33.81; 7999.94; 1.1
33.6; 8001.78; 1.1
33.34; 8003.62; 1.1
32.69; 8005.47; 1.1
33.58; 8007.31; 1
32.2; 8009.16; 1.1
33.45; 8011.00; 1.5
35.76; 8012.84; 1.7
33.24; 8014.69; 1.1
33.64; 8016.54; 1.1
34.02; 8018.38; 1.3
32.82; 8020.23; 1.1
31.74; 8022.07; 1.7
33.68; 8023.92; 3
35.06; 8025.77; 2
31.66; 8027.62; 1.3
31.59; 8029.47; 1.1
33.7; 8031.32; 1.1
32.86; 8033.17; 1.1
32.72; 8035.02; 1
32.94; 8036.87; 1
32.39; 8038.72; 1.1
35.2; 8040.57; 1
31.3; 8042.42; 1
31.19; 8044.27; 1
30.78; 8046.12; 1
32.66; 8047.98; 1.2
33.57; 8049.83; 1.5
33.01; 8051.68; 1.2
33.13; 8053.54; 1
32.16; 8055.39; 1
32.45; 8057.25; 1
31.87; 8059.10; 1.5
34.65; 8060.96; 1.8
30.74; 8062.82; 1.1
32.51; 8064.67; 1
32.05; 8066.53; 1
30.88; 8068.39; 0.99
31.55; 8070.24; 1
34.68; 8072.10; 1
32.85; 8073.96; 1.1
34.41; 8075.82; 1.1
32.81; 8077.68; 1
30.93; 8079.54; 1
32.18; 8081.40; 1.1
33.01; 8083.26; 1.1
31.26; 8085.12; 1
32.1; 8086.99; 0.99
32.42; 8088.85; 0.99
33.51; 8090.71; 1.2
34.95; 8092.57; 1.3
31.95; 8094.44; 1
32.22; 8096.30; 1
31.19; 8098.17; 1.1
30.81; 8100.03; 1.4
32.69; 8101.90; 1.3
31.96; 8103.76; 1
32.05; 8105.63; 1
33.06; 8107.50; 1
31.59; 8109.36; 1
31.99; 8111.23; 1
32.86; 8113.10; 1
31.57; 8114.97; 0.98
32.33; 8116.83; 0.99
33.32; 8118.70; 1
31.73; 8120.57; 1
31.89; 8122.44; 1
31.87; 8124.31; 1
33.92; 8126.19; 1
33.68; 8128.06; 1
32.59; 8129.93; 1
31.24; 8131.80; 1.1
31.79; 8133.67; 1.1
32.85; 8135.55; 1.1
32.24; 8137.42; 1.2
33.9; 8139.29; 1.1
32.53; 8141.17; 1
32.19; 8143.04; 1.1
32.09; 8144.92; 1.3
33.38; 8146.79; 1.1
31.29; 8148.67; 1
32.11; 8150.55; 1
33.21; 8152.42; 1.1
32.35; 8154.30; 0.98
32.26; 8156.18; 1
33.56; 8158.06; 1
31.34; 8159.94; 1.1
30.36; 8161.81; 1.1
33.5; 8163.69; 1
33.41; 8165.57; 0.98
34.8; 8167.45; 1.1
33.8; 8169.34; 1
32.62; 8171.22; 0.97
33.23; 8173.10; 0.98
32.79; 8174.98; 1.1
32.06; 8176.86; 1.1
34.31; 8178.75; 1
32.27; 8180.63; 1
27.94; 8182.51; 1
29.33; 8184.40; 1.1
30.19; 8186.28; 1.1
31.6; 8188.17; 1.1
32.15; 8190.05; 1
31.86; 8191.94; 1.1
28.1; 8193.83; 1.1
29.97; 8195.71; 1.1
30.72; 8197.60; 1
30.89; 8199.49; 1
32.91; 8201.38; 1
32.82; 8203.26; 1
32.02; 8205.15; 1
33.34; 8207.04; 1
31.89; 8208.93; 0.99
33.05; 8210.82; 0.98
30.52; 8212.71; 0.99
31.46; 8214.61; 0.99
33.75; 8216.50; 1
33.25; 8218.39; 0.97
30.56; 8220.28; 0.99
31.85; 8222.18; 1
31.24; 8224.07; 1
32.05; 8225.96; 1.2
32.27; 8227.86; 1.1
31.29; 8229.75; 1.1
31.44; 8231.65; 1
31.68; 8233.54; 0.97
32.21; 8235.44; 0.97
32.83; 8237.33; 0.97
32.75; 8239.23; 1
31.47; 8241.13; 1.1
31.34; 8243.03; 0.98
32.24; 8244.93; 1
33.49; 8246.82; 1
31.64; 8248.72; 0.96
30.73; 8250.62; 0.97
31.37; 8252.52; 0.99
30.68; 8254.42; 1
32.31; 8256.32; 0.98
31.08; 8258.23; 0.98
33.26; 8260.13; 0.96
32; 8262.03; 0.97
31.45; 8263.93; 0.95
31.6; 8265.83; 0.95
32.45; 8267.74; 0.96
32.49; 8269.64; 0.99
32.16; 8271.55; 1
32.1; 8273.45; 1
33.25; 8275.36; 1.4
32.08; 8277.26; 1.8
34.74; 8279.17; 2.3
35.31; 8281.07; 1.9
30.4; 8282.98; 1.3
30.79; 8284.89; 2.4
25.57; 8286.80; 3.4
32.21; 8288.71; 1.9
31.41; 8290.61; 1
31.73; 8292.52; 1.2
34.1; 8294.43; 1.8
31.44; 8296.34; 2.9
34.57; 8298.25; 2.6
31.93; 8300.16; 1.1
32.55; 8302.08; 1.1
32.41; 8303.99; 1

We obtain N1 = 32.09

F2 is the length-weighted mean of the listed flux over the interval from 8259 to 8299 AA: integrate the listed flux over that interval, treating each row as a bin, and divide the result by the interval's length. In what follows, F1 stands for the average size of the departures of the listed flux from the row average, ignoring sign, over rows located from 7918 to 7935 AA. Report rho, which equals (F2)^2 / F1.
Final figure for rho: 713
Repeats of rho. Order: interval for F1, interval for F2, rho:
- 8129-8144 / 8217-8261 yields 1845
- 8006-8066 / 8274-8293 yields 1049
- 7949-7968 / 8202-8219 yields 1276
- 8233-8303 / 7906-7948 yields 1097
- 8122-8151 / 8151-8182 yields 1552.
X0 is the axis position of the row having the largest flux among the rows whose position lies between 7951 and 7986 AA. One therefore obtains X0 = 7985.22 AA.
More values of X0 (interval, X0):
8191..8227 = 8216.50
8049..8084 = 8072.10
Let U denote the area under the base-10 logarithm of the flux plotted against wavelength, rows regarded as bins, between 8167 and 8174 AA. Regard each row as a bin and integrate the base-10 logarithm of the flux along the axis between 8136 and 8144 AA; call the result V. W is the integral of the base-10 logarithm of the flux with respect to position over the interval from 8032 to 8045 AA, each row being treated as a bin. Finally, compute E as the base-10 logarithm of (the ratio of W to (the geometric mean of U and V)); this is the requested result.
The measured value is 0.24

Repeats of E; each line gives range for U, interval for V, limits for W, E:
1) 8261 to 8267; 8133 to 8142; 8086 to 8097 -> 0.18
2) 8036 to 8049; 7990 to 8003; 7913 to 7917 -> -0.50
